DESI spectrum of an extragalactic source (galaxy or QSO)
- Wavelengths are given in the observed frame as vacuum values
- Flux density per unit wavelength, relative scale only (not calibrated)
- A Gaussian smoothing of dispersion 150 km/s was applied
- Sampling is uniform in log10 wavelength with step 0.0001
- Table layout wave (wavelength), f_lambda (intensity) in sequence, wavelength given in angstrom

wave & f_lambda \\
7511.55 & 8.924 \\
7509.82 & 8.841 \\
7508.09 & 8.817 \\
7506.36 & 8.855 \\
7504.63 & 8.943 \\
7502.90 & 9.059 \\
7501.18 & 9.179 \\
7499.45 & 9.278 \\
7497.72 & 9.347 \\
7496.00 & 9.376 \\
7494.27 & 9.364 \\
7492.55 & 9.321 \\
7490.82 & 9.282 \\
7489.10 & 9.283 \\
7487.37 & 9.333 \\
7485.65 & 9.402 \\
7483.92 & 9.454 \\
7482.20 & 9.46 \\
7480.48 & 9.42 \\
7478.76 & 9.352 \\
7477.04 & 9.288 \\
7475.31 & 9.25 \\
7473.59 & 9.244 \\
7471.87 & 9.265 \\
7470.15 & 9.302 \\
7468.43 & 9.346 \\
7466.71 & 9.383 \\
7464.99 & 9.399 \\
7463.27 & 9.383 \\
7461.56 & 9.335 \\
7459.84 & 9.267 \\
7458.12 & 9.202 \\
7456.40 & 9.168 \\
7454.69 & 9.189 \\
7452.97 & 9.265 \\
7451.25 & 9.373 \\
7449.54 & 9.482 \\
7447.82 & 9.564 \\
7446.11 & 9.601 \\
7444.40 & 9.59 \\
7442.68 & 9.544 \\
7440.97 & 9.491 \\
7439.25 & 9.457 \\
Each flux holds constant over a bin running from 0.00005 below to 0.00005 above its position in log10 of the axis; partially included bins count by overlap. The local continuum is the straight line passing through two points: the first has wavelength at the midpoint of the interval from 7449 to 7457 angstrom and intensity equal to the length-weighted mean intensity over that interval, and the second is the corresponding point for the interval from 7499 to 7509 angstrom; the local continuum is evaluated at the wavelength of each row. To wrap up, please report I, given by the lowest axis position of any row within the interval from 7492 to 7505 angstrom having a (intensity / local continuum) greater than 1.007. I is 7492.55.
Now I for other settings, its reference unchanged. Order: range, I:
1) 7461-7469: 7461.56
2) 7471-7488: 7471.87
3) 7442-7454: 7442.68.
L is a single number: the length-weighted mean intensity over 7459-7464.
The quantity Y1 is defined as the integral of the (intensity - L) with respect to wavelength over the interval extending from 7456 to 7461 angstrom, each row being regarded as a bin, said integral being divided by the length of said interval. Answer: -0.11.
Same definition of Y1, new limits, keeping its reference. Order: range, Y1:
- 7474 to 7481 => -0.02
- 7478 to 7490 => 0.05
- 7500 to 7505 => -0.25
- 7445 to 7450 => 0.22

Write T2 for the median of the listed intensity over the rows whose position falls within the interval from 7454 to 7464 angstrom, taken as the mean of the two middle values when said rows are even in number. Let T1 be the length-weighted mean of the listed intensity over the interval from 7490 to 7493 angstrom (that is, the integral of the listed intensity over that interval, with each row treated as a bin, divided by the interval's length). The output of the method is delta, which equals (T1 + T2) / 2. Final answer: 9.26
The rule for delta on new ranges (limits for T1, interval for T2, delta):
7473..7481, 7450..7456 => 9.28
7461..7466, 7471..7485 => 9.35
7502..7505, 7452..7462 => 9.13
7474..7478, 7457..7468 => 9.31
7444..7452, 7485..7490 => 9.43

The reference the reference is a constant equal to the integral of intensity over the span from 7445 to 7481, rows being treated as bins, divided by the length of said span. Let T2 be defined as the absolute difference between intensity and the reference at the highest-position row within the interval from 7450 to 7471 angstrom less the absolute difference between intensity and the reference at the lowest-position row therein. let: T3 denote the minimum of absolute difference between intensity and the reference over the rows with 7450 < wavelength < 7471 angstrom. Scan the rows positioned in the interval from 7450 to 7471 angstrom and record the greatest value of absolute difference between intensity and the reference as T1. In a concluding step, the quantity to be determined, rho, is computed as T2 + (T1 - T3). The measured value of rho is 0.17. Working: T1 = 0.17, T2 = 0.00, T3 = 0.0041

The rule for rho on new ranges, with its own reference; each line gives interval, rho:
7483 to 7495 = 0.02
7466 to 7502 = 0.27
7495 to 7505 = 0.75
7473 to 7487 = 0.08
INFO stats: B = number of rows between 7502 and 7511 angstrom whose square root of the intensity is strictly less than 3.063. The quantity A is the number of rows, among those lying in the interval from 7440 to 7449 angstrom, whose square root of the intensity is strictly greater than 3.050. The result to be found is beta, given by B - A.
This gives 0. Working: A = 5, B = 5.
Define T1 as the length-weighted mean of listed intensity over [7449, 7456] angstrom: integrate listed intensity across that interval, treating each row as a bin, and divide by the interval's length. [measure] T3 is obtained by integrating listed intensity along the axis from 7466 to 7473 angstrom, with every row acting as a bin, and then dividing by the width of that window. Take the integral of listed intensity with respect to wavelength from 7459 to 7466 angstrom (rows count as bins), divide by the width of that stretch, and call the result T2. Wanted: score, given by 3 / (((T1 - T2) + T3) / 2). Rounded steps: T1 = 9.32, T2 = 9.35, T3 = 9.32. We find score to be 0.65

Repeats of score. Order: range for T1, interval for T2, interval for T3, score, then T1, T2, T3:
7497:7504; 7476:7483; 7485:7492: 0.66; 9.20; 9.37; 9.32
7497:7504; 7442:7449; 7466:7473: 0.67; 9.20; 9.57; 9.32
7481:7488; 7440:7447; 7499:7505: 0.67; 9.42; 9.55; 9.12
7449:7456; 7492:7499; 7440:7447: 0.63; 9.32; 9.35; 9.55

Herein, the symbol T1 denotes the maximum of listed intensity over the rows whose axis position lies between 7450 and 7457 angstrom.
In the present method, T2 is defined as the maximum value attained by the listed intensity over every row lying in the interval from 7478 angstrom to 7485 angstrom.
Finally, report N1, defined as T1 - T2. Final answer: -0.09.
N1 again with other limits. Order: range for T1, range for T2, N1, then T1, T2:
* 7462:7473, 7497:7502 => 0.05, 9.399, 9.347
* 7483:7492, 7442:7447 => -0.15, 9.454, 9.601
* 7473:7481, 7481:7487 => -0.04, 9.42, 9.46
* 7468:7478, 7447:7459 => -0.22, 9.346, 9.564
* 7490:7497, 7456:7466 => -0.02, 9.376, 9.399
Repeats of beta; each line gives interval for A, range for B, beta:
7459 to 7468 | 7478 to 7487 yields -3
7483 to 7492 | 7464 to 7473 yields 0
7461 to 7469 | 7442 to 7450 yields -5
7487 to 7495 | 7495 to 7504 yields 2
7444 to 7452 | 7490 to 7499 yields 0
